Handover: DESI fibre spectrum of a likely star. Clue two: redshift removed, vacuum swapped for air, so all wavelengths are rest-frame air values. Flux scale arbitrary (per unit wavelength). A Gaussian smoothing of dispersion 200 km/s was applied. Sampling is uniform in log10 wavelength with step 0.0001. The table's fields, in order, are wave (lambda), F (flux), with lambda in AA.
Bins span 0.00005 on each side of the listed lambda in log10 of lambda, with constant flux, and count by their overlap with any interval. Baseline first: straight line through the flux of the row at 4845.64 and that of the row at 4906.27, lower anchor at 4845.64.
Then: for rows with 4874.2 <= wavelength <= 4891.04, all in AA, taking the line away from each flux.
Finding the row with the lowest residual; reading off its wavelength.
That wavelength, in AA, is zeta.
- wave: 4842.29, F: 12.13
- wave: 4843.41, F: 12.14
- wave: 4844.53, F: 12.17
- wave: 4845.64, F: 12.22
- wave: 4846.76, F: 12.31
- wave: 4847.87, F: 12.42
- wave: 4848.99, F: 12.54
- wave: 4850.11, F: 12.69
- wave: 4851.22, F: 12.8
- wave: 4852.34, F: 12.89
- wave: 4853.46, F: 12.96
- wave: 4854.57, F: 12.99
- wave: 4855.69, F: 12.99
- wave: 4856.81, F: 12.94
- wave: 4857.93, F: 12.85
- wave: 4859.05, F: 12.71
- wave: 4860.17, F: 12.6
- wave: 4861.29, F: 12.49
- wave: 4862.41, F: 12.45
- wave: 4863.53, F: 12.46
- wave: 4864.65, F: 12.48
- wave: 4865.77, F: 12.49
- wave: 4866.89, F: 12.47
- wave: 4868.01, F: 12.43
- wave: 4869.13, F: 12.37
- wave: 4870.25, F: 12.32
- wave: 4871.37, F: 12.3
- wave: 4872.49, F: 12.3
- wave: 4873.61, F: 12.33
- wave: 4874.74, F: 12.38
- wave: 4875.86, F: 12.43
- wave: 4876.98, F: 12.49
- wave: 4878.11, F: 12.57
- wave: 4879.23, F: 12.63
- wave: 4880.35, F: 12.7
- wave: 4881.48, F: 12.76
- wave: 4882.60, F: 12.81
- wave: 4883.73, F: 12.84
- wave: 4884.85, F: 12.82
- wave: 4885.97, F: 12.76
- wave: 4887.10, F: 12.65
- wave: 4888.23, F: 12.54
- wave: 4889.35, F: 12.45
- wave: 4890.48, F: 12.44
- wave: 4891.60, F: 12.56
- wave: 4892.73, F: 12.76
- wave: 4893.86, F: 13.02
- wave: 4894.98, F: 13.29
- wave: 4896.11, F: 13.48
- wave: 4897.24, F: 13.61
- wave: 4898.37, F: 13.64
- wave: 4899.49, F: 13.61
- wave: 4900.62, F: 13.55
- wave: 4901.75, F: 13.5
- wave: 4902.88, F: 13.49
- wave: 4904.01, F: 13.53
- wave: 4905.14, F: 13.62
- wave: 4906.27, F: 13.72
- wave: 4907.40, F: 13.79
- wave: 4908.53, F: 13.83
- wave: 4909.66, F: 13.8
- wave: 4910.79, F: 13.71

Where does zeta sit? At 4890.48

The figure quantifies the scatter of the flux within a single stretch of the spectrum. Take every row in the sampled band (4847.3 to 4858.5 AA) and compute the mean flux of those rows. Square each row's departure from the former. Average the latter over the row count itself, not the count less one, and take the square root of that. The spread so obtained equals 0.19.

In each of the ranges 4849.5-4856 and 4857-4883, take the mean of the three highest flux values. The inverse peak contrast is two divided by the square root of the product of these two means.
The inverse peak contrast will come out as 0.155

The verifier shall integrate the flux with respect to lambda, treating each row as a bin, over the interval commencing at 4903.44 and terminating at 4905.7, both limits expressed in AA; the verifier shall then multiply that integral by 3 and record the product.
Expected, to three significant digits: 92.0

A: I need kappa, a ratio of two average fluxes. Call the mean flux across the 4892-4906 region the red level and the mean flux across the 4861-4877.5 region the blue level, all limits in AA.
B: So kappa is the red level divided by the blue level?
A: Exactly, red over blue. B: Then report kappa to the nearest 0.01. 1.08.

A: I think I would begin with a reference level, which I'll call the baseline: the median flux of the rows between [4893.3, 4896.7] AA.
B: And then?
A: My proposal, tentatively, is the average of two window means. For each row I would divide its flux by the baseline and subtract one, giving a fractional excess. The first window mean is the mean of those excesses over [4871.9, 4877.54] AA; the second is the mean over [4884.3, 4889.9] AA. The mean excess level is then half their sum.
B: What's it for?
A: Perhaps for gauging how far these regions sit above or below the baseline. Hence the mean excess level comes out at -0.058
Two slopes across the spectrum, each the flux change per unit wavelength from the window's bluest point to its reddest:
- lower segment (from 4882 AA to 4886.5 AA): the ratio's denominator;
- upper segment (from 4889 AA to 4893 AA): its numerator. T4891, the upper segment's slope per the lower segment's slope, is -6.2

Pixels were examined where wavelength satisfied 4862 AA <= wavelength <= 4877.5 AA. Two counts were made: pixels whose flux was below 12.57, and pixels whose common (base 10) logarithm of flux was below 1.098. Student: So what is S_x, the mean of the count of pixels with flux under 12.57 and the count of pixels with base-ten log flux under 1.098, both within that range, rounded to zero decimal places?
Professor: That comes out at 14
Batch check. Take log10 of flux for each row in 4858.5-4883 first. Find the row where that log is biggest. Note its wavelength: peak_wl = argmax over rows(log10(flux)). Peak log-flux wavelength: 4882.60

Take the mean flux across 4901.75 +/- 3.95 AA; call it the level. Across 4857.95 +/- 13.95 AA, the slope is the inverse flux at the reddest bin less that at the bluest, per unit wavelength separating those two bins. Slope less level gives -13.6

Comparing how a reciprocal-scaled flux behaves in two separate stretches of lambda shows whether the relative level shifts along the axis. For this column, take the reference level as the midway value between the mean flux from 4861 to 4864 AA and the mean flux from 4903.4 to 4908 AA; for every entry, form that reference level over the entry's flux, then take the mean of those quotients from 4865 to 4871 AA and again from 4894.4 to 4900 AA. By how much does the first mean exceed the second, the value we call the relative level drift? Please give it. 0.086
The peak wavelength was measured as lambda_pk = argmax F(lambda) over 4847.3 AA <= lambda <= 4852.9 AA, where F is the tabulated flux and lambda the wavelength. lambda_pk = 4852.34 AA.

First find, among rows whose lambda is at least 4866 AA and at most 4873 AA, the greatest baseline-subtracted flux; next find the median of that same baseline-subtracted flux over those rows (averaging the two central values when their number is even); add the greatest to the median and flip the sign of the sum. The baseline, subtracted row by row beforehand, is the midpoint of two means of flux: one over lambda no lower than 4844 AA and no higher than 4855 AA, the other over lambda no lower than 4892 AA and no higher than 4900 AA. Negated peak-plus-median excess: 1.1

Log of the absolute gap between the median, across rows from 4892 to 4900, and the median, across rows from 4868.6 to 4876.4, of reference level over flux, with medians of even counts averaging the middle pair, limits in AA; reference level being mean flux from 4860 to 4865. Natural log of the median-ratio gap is -2.45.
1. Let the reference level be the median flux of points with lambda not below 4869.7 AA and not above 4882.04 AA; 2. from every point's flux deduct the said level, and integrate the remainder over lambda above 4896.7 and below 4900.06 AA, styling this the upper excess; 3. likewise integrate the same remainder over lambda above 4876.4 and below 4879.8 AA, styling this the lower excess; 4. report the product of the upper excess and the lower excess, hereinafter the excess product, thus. 1.8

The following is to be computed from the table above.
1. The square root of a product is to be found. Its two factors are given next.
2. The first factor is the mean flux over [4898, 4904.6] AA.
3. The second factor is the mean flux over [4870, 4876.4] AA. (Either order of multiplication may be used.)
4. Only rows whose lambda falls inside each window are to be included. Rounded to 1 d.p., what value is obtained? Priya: 12.9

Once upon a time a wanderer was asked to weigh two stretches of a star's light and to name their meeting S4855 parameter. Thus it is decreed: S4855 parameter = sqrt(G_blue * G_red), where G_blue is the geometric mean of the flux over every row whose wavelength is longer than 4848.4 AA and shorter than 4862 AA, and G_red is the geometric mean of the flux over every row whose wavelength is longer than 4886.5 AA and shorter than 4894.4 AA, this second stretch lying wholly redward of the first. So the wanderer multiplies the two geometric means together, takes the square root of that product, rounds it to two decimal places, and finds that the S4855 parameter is 12.71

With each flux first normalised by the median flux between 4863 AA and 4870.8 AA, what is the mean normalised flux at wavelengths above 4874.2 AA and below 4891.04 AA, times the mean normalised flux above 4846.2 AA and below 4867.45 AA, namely 1.03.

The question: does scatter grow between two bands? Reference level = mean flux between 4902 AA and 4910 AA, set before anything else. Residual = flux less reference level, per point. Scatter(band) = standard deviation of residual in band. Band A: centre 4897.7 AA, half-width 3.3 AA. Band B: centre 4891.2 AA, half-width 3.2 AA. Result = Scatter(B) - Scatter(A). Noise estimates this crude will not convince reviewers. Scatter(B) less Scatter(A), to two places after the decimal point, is 0.09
